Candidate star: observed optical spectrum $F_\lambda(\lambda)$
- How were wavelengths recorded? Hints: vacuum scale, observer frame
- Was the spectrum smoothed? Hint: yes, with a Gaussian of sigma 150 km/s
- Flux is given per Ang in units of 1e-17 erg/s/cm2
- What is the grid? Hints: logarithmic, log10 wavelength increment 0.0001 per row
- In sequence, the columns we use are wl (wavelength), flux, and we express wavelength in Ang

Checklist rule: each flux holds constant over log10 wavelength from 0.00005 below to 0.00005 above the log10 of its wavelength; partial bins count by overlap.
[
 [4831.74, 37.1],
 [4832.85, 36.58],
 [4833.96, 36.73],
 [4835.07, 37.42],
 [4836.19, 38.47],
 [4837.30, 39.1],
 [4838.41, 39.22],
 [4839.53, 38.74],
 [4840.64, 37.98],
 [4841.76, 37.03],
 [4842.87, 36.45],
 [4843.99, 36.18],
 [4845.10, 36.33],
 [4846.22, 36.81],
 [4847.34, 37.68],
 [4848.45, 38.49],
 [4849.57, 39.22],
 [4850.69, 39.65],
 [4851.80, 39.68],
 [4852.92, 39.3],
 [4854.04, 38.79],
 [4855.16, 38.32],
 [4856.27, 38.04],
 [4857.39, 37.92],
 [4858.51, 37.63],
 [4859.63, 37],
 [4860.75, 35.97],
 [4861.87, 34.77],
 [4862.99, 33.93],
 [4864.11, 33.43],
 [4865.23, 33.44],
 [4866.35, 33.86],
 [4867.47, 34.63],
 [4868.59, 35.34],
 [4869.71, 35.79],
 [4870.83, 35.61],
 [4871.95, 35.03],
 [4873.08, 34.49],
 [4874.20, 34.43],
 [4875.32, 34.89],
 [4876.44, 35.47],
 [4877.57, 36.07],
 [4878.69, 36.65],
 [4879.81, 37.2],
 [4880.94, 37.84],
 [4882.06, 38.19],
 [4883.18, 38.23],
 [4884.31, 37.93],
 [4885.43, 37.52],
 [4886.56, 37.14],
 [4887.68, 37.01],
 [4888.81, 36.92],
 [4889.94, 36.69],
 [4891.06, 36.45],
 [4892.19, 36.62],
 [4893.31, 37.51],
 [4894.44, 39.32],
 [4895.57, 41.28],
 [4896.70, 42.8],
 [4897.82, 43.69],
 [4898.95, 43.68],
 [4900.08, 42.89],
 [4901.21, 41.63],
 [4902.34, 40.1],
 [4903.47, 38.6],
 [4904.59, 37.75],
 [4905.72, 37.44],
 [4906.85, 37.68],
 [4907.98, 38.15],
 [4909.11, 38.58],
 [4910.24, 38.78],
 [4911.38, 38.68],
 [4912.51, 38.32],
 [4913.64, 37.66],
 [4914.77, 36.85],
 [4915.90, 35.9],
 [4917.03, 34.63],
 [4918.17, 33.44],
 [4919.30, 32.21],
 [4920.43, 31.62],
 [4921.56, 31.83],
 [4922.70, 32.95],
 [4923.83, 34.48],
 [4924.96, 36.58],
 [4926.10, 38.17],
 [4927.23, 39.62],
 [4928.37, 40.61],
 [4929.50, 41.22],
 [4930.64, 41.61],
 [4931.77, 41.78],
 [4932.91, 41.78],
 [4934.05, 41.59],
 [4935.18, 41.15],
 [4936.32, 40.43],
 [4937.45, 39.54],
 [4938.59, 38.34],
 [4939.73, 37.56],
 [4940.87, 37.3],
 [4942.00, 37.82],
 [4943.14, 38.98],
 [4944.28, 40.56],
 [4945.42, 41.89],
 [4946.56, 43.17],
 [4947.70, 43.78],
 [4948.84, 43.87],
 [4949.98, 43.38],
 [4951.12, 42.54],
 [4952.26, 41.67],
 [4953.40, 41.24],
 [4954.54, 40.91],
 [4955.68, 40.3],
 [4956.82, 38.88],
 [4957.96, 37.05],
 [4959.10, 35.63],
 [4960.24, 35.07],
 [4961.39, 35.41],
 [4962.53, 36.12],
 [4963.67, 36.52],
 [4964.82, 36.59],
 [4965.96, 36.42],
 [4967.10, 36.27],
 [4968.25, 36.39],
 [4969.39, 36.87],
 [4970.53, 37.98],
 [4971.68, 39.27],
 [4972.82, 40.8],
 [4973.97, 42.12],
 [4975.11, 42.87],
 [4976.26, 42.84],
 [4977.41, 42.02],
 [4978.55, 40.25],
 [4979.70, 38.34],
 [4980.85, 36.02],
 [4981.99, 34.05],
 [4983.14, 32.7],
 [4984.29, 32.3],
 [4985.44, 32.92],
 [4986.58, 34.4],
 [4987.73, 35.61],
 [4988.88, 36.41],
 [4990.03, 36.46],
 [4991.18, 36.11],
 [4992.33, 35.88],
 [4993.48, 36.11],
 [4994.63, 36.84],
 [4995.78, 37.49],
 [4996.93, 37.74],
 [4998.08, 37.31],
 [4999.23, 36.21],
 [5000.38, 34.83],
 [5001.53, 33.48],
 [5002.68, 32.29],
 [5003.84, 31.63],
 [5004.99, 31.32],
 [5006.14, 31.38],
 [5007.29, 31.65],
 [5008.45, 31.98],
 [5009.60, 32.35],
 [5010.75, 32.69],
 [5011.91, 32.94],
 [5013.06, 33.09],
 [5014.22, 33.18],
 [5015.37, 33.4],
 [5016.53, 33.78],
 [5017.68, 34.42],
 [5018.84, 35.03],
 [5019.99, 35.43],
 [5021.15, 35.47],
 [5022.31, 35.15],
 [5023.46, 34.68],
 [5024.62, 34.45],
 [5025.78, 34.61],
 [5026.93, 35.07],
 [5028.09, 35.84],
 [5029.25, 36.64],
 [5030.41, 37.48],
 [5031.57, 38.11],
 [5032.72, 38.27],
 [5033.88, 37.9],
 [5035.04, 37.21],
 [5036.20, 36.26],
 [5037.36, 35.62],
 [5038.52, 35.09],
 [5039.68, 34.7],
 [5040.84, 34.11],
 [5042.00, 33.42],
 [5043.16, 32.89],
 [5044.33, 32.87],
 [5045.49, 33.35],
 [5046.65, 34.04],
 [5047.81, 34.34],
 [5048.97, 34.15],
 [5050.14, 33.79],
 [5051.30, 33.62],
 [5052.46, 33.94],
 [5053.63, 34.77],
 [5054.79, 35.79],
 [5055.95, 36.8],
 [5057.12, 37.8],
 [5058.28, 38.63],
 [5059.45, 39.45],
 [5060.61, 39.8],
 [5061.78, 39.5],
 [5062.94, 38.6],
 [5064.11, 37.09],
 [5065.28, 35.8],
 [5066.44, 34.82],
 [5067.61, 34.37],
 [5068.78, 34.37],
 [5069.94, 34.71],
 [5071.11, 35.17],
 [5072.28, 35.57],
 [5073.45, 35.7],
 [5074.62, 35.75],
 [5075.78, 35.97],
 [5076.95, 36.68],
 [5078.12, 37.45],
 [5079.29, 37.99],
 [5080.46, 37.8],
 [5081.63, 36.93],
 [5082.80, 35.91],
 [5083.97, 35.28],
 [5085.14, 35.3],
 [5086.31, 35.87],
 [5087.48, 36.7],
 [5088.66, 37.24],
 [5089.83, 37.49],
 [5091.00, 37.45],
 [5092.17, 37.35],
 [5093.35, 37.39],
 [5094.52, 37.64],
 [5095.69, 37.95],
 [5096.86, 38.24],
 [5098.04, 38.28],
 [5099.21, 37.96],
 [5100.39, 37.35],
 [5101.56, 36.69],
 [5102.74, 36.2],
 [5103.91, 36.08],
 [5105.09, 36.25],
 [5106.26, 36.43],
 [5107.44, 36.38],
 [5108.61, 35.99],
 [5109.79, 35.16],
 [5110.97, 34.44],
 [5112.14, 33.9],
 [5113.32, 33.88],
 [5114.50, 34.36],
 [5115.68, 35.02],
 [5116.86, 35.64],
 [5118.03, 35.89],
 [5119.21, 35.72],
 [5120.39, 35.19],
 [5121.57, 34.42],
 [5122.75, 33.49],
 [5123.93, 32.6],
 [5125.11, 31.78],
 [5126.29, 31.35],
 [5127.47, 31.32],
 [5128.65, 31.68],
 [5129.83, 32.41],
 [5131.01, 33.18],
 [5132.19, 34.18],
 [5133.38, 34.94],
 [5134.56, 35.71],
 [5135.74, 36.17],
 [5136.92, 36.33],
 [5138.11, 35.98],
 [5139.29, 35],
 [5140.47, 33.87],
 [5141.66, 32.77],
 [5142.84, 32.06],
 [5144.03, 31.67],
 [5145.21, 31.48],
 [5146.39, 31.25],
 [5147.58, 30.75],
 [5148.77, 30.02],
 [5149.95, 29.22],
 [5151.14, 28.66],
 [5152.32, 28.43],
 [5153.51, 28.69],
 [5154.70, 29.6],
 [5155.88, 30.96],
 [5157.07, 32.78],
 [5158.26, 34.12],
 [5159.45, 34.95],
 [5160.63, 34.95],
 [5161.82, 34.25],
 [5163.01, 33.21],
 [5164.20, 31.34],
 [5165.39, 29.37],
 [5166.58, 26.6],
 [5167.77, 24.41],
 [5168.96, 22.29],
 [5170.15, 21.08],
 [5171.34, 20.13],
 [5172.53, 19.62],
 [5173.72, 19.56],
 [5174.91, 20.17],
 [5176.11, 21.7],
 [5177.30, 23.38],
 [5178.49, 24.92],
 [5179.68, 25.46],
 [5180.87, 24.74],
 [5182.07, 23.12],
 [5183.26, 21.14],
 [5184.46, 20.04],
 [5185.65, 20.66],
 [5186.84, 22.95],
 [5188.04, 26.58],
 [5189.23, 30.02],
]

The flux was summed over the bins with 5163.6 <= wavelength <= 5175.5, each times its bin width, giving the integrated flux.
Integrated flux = 279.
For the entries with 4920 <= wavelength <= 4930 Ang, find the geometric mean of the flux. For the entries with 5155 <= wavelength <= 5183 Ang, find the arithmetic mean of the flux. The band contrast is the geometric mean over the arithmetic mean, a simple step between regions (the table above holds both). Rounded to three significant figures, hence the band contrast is 1.36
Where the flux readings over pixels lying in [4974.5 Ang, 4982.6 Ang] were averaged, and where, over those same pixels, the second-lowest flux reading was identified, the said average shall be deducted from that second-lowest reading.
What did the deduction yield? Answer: -3.5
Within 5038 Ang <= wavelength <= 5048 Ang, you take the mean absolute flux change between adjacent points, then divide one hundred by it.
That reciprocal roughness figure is 217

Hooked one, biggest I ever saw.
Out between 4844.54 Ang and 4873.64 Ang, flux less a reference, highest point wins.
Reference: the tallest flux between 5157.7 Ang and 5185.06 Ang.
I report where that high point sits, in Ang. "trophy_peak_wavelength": 4851.80 Ang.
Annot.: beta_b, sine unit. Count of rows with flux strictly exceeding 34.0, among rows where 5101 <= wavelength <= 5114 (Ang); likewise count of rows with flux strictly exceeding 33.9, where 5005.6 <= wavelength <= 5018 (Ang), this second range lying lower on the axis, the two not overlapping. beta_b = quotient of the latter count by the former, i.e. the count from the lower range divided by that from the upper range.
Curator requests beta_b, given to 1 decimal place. 0.1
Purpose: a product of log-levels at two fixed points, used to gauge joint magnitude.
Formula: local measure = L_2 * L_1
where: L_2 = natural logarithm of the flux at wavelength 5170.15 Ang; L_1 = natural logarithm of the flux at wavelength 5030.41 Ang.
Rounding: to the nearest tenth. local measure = 11.0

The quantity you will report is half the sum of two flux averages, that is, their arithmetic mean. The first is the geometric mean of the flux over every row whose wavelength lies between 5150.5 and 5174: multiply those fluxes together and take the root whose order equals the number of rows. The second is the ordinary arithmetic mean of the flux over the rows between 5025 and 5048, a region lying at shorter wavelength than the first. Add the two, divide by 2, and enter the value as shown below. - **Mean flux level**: 31.6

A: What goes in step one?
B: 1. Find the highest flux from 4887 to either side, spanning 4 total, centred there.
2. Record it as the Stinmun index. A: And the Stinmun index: 37.52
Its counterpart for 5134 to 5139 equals 36.33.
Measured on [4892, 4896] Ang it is 41.28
